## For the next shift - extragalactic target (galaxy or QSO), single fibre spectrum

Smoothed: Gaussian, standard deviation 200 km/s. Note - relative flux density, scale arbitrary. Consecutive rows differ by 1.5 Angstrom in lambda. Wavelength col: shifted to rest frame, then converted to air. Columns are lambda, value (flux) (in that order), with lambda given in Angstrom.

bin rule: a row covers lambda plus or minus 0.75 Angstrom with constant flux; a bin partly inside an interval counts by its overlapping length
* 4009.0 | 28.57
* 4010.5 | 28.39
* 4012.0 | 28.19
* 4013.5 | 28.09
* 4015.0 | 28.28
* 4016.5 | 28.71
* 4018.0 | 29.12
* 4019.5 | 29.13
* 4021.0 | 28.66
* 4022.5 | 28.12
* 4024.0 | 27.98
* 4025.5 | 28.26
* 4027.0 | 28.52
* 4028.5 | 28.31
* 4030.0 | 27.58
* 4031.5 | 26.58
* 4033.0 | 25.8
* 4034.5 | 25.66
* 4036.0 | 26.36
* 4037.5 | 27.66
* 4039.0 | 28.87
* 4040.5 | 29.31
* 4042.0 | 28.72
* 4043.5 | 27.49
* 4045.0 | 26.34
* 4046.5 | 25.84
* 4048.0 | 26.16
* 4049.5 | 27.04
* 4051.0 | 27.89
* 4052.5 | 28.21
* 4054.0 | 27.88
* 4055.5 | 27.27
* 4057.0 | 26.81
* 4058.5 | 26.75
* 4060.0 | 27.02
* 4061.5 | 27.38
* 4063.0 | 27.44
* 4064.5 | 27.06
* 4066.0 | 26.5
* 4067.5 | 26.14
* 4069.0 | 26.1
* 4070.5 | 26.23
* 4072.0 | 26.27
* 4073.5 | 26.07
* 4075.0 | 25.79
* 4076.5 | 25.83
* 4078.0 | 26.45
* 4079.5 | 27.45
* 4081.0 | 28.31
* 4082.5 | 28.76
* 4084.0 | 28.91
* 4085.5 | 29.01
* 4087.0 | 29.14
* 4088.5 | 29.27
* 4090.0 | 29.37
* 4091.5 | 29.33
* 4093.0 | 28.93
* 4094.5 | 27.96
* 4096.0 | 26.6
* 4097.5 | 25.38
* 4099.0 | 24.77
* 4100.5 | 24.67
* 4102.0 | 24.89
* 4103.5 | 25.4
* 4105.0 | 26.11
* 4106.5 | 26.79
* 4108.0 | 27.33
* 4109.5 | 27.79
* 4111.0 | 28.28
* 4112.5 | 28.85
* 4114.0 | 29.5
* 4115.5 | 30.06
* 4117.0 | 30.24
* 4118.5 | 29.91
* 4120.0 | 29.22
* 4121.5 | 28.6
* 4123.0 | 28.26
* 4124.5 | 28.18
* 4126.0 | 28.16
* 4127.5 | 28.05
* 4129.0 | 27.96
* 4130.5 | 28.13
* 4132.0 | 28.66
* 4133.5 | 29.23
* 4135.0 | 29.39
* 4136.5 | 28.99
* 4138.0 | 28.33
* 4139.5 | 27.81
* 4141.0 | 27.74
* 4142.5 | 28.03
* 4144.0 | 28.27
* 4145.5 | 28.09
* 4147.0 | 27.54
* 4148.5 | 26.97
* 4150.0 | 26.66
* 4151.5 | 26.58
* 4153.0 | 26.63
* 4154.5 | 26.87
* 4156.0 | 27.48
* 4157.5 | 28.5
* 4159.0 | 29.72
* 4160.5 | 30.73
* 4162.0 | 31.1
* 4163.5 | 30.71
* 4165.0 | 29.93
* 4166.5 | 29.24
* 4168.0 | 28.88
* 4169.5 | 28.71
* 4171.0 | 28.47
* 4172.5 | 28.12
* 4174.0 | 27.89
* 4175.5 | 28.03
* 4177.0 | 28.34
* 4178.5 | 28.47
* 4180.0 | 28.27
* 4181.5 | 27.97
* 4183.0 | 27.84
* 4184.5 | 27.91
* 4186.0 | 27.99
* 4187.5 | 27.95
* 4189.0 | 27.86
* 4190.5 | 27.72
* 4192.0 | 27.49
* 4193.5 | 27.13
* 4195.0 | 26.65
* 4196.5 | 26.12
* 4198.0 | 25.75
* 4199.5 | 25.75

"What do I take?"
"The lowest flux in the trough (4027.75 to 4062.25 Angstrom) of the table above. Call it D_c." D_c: 25.66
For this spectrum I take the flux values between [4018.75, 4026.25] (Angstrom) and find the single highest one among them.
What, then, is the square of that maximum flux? 849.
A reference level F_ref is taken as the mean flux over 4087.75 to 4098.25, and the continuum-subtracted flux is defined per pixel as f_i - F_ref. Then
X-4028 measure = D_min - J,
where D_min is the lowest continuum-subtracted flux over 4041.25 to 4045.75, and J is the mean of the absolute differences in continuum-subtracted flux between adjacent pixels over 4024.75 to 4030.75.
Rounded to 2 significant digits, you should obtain -2.2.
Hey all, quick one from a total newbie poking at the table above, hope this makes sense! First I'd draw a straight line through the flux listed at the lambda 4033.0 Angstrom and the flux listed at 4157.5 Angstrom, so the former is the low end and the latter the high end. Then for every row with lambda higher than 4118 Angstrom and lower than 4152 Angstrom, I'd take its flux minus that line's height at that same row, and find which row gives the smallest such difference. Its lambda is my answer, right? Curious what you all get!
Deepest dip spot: 4151.5 Angstrom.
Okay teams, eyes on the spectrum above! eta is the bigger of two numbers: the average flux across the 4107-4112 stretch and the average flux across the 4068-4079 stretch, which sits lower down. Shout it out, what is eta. 27.8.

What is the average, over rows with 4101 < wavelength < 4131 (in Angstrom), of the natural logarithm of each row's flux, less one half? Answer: 2.83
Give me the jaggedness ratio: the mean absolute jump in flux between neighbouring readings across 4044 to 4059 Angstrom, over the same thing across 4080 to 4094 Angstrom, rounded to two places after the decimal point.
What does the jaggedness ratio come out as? 2.57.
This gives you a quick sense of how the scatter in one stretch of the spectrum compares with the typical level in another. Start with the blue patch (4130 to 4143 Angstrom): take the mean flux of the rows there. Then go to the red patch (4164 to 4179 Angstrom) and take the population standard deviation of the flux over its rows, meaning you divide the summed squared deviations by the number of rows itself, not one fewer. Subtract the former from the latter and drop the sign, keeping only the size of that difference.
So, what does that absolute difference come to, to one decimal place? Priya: 27.9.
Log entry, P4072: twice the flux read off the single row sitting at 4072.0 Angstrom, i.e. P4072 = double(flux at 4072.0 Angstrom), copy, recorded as 52.5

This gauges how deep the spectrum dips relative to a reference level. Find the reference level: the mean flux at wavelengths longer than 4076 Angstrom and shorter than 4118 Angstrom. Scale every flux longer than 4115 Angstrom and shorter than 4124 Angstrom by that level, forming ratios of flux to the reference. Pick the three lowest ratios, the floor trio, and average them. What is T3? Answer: 1.04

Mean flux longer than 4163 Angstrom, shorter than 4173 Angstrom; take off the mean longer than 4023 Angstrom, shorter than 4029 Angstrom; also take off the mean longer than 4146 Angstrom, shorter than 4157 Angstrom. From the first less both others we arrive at -26.1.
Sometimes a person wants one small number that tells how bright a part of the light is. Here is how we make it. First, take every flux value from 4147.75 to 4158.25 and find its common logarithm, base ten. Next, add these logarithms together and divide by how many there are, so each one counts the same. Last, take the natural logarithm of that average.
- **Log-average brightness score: 0.360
